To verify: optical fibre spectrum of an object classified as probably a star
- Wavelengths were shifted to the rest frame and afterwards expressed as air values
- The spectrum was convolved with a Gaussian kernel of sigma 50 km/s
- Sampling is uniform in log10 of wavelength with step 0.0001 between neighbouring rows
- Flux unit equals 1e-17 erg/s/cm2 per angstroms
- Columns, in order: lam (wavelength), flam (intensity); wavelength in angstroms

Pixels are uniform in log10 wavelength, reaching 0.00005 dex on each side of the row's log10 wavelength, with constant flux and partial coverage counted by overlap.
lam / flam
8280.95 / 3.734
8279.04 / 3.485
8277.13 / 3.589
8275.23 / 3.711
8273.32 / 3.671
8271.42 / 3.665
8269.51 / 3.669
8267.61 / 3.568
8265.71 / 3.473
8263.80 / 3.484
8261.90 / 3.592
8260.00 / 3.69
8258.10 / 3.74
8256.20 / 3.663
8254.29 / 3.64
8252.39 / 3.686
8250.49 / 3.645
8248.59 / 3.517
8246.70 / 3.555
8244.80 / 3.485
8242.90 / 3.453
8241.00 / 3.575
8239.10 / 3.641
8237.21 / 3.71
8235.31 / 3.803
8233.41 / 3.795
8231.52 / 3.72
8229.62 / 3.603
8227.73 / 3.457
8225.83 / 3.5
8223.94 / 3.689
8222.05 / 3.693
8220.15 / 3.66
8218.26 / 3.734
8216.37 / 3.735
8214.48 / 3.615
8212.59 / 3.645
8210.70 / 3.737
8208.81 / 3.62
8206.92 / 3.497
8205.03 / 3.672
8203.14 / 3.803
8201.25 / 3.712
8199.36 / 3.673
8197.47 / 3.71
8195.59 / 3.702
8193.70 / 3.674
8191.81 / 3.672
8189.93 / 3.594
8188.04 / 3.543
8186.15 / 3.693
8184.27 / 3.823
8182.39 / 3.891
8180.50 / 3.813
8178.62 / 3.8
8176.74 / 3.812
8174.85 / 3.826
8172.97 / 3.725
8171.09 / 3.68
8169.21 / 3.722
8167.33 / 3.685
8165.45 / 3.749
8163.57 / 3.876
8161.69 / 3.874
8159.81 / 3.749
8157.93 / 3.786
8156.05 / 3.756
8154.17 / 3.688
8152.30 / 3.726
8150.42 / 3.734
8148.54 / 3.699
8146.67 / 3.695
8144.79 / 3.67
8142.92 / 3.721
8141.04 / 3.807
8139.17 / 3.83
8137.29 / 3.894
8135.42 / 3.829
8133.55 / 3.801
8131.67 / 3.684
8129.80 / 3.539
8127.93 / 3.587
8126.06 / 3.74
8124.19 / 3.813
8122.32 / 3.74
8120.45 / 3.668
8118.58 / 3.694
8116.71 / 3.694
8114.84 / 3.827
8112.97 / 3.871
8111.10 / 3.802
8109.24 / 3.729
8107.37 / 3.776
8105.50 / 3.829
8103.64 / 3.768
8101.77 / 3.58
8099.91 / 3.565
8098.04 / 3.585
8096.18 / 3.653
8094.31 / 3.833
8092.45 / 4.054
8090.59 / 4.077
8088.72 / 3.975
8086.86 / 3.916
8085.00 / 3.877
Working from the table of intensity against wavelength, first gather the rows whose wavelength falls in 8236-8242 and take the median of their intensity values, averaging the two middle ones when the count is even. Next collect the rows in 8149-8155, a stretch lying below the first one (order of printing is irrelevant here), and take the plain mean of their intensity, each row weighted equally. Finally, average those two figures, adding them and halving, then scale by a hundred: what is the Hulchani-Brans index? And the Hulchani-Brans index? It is 368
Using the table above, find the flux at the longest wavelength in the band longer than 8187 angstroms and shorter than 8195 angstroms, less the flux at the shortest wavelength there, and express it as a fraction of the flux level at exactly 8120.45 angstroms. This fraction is 0.04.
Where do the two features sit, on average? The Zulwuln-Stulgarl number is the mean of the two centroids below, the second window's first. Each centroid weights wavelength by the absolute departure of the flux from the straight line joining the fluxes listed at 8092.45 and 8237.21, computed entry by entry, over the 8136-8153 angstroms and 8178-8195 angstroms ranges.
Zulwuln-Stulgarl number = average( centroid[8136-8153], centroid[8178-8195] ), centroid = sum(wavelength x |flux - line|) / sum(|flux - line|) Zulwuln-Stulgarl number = 8167.2 angstroms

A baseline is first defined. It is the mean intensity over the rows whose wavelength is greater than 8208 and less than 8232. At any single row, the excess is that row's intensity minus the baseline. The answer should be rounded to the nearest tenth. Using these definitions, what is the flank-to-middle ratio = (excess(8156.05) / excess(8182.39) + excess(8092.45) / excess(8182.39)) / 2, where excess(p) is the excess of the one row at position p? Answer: 1.1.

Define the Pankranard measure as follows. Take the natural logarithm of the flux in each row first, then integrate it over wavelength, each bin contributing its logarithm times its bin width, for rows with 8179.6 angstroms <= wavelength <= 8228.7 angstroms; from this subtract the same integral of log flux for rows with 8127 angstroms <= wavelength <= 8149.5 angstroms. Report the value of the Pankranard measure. 34.3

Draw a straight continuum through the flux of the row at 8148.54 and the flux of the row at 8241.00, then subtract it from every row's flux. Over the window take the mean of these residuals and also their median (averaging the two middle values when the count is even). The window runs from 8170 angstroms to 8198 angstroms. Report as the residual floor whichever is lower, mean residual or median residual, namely 0.066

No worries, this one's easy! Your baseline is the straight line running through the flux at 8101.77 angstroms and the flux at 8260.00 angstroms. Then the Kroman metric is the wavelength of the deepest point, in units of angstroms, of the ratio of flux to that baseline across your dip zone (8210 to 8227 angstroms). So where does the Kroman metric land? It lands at 8225.83 angstroms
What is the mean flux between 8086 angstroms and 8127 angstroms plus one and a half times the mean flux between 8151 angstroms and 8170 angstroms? 9.42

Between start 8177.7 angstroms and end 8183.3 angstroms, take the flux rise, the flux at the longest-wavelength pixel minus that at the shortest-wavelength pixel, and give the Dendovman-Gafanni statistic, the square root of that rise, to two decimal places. 0.30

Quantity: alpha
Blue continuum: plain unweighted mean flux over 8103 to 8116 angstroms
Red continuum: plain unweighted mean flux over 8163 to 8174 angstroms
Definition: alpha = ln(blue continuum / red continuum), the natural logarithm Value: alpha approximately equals 0.016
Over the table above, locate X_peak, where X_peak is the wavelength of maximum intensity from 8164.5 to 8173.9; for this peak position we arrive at 8165.45 angstroms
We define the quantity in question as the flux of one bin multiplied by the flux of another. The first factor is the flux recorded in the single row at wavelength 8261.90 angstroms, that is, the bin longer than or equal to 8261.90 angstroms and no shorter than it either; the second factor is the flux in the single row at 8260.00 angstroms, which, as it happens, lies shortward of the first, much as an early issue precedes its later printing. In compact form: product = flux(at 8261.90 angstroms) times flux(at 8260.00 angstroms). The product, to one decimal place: 13.3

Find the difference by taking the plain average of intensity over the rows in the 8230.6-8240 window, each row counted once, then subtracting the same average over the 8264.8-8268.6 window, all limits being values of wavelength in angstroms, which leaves 0.21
